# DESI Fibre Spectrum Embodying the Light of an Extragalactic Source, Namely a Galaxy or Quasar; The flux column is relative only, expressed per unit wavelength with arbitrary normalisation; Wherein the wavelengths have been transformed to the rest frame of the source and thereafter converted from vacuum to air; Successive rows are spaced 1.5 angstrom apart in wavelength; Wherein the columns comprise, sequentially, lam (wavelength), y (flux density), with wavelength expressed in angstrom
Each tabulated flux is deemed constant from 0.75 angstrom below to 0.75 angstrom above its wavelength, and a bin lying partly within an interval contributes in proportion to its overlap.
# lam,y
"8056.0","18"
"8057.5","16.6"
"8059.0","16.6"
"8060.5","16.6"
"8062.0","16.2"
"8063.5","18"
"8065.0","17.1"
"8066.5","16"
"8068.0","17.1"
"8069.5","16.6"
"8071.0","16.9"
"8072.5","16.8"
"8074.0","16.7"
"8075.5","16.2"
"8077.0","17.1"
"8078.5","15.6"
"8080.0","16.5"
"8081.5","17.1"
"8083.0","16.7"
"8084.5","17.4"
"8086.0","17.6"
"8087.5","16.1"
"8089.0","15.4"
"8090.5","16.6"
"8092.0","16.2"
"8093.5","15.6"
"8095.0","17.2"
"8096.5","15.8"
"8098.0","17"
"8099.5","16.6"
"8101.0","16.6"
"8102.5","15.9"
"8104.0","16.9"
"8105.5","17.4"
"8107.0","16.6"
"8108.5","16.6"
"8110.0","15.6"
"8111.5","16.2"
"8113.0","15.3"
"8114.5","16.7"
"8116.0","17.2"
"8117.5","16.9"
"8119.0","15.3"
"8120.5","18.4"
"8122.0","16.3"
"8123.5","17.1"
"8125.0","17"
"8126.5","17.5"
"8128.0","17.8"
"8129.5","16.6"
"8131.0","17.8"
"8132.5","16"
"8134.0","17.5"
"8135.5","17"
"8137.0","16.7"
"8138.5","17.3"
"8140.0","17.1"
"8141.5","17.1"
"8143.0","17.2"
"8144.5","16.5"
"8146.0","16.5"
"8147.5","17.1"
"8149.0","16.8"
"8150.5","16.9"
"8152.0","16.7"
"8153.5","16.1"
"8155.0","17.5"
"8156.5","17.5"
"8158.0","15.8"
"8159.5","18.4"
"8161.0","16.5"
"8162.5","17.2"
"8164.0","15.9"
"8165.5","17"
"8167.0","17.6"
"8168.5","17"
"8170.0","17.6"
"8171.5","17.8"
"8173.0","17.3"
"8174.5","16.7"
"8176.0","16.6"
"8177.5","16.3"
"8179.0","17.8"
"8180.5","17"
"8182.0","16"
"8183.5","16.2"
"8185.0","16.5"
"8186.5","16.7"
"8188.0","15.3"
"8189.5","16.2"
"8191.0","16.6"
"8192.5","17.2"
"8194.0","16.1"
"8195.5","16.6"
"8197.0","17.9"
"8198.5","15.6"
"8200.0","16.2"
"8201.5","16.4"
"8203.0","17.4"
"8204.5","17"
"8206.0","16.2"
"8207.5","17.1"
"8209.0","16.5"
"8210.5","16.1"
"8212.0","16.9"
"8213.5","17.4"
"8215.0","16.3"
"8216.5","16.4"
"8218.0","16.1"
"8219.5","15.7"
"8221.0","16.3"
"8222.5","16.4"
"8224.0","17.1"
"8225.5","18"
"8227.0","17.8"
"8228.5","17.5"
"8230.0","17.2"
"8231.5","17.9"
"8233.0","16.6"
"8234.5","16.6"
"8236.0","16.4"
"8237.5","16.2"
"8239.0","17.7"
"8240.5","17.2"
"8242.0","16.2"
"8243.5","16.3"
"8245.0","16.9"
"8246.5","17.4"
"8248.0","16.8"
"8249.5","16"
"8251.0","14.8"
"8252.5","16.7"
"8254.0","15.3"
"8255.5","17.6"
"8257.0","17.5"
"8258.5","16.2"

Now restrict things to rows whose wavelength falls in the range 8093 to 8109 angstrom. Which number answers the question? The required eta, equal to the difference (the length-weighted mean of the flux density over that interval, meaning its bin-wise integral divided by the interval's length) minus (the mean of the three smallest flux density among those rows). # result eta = 0.8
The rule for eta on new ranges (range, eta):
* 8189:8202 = 0.6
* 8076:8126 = 1.2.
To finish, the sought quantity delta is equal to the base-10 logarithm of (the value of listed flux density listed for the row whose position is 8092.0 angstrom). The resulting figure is 1.21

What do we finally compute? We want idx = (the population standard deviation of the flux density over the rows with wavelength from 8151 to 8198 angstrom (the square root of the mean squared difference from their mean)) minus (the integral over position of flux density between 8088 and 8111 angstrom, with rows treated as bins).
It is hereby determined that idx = -376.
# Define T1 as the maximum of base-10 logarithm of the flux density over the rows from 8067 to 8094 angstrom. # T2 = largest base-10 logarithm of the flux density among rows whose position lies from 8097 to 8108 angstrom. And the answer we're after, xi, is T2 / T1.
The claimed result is 1.00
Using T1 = 1.25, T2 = 1.241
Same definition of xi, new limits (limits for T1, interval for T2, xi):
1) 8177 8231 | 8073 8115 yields 0.99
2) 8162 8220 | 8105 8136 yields 1.01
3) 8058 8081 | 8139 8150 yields 0.98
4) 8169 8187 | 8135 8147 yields 0.99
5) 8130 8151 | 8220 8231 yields 1.00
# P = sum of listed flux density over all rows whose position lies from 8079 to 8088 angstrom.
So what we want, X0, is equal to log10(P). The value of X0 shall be 2.01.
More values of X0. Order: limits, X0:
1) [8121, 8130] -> 2.01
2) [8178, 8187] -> 2.00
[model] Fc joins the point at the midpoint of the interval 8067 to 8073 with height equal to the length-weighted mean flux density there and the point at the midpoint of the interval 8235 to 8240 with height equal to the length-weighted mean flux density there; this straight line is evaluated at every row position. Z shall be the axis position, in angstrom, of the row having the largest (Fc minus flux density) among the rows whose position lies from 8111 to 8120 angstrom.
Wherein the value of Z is 8113.0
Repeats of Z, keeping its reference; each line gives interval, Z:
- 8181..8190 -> 8188.0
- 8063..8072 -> 8066.5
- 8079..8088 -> 8087.5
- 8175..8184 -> 8182.0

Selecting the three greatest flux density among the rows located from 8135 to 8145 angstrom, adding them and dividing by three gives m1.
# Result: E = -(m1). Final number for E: -17.2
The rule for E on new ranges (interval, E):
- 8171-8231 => -17.9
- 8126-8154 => -17.7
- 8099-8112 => -17.0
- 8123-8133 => -17.7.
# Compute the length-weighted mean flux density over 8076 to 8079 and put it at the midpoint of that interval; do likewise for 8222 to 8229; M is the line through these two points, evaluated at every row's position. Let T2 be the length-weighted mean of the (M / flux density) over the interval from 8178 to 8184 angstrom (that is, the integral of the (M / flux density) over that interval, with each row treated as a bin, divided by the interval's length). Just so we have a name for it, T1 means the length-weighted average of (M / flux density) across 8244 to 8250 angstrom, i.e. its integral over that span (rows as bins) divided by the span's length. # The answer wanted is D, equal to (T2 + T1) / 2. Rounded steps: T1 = 1.045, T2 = 1.02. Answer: 1.034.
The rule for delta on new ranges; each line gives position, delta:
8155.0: 1.24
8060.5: 1.22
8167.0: 1.25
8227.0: 1.25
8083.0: 1.22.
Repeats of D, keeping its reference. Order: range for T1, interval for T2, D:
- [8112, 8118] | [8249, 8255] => 1.064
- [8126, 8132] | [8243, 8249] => 1.003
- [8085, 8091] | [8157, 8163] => 1.002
